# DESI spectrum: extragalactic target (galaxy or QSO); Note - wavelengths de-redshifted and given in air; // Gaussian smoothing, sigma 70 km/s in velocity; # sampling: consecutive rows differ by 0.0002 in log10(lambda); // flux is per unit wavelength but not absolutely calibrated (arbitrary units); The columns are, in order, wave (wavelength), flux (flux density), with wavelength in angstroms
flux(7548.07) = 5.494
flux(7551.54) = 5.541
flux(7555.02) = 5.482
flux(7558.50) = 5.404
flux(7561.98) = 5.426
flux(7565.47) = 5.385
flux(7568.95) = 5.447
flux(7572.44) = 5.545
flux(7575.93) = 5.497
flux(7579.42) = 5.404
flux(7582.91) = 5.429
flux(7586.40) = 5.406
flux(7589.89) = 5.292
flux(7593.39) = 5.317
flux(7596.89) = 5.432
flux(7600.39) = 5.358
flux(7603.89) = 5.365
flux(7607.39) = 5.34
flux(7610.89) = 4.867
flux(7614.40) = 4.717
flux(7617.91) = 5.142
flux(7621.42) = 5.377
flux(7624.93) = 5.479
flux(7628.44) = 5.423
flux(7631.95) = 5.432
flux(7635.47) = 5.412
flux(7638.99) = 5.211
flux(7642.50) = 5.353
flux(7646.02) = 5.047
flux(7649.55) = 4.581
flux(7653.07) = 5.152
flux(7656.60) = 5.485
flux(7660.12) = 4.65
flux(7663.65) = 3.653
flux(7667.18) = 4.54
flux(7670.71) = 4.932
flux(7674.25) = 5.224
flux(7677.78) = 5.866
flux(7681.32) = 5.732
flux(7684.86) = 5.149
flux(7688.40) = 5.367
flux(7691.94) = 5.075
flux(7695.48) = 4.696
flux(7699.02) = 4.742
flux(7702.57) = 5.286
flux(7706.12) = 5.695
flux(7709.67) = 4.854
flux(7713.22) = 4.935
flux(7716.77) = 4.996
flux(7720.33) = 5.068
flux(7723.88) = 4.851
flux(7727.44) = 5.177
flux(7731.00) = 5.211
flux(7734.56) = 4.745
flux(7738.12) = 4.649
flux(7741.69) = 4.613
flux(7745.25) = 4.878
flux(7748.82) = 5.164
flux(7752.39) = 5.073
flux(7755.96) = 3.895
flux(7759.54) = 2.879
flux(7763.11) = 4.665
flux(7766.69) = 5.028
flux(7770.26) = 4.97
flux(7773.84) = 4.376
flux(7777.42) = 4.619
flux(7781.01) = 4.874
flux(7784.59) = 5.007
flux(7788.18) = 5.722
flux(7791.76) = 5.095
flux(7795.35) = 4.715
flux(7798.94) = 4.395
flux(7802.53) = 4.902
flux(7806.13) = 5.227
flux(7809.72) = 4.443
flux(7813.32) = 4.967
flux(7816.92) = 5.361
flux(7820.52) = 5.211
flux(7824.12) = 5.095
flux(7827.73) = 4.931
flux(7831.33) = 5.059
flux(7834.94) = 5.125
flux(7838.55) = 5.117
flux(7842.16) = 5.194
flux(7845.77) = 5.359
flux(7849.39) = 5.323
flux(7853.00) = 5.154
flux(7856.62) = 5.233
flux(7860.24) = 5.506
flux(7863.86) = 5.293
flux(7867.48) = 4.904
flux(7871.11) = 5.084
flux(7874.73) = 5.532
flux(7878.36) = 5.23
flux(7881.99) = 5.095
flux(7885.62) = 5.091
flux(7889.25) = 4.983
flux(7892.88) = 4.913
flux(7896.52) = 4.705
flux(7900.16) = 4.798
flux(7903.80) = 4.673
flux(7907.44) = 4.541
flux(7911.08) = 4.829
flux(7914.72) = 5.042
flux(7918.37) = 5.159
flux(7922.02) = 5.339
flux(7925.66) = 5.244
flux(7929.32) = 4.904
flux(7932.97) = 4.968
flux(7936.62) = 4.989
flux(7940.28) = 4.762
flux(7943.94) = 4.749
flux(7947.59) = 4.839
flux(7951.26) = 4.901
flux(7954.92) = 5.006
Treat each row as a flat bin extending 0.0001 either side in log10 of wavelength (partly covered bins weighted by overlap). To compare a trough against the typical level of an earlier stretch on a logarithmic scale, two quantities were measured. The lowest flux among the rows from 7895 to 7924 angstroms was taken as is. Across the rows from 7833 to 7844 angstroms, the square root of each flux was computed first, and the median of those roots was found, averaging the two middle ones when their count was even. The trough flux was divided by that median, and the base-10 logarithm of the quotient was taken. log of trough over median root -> 0.30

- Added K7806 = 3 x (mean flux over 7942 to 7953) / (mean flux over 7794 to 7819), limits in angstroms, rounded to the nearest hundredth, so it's 2.98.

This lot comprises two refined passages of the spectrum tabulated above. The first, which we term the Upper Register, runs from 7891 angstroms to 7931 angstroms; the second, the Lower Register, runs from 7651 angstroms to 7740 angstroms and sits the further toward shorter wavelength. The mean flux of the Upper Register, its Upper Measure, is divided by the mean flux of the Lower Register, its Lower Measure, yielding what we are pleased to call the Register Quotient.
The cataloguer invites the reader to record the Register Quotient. 0.98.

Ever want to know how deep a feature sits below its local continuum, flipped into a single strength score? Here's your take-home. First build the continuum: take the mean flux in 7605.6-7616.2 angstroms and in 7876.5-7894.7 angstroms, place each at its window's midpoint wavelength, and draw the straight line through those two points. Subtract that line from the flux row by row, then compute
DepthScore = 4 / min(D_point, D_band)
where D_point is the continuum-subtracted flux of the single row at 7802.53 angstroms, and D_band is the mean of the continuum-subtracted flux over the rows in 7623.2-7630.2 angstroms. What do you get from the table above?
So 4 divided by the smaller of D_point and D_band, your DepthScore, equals -30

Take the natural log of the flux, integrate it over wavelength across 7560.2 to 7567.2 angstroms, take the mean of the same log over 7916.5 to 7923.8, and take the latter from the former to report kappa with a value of 10.1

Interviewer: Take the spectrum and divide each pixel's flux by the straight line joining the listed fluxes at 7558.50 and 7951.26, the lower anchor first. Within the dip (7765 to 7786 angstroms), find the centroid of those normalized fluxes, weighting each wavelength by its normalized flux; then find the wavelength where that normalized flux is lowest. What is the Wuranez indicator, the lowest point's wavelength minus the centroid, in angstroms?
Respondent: -1.8 angstroms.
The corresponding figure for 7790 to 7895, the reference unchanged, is -44.1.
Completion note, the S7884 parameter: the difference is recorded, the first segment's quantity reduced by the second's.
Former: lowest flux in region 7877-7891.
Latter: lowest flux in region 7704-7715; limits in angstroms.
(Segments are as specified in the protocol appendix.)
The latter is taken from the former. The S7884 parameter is 0.13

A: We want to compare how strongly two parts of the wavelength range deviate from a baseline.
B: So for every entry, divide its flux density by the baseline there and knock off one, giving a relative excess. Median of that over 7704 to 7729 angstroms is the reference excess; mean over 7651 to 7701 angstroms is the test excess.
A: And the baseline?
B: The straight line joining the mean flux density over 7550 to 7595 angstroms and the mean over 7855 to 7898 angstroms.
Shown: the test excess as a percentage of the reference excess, 105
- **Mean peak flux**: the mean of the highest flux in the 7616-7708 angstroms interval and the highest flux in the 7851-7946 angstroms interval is 5.70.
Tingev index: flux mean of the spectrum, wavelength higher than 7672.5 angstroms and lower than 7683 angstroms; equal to 5.6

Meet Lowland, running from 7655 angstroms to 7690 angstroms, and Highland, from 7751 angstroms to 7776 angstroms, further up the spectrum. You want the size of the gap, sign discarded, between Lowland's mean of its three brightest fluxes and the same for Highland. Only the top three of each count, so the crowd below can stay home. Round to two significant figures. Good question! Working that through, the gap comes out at 0.67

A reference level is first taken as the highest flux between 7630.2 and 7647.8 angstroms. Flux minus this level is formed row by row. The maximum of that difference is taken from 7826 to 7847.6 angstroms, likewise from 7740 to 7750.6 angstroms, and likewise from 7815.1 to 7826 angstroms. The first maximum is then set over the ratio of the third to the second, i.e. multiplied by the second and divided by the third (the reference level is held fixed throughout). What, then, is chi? -0.28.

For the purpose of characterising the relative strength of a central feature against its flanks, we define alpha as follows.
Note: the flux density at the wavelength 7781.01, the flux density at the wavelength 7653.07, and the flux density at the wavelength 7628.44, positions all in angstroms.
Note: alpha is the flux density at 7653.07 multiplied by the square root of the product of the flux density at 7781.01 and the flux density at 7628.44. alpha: 26.5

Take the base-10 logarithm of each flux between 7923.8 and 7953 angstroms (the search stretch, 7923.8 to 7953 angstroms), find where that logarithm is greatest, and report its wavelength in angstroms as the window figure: 7925.66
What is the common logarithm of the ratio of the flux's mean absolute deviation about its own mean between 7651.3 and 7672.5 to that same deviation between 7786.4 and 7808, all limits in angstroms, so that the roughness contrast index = 0.13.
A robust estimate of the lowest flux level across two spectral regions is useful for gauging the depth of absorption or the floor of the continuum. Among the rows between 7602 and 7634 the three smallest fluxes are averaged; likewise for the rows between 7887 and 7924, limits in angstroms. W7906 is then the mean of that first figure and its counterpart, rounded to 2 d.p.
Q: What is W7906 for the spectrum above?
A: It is 4.77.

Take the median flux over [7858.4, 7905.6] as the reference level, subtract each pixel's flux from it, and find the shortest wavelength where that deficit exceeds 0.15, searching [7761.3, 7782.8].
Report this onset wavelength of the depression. 7763.11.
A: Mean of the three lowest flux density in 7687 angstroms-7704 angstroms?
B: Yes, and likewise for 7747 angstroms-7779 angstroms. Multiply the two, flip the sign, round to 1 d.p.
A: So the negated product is -18.0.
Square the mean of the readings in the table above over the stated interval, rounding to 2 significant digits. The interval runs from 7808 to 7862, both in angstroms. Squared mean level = 26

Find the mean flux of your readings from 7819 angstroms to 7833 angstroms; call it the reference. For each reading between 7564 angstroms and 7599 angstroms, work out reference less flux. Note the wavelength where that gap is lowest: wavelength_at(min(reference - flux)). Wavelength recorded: 7572.44 angstroms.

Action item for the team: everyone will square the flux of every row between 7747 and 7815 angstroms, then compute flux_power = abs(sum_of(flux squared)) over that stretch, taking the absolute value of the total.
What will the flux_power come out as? 433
